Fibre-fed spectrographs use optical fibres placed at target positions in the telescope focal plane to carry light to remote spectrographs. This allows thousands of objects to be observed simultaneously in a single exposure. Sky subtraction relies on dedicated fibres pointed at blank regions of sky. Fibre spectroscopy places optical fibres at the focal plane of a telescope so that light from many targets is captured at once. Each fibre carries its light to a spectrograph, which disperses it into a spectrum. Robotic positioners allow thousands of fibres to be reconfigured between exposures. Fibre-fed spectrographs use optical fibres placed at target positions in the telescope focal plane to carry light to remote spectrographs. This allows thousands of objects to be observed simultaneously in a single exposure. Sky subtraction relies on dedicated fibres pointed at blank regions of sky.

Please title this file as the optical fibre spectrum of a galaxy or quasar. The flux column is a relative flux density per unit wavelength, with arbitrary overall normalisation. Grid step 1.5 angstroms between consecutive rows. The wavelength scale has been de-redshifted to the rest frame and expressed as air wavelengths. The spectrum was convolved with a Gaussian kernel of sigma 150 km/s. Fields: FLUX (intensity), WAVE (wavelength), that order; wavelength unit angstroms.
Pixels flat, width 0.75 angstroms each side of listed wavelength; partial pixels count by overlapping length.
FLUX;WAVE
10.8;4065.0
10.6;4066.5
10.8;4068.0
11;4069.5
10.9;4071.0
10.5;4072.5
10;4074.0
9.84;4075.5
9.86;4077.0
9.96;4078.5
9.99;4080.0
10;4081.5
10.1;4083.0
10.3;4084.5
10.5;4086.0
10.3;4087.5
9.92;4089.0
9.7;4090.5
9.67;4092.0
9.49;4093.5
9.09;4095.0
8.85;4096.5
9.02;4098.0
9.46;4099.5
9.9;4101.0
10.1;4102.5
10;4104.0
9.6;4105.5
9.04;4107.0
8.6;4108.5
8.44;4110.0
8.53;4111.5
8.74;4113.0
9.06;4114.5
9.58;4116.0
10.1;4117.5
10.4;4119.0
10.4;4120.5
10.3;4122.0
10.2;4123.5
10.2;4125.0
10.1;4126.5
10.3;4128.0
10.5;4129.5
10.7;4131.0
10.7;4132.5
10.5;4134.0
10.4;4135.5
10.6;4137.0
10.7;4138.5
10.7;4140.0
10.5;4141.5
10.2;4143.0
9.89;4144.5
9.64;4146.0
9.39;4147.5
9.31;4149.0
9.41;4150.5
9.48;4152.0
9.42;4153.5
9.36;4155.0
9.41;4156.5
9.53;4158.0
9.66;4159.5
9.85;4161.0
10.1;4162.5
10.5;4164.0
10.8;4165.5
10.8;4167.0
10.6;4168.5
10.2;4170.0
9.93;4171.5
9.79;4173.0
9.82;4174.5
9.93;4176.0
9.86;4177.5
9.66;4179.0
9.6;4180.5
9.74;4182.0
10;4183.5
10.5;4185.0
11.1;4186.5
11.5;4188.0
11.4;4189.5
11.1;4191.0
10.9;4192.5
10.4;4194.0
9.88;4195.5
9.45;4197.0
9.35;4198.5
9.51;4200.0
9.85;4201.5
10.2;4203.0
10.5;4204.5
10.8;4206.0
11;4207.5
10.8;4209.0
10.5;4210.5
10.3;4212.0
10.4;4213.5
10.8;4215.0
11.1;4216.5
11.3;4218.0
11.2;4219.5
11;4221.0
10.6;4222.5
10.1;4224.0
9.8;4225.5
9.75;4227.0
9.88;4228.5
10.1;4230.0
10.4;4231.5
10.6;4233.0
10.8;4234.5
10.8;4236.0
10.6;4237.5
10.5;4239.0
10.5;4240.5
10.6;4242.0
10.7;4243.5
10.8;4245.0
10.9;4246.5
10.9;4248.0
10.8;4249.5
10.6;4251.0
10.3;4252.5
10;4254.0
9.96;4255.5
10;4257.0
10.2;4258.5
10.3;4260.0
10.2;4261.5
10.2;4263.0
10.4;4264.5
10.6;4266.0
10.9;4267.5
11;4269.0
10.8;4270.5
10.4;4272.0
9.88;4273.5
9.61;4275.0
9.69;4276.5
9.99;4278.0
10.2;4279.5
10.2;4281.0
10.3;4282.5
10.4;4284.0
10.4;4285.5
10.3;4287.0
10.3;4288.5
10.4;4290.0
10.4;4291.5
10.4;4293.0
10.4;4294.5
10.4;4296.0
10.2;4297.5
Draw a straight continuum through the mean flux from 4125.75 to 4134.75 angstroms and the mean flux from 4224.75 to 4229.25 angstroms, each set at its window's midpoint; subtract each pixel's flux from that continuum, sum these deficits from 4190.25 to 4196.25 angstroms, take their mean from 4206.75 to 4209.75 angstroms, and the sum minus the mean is -1.2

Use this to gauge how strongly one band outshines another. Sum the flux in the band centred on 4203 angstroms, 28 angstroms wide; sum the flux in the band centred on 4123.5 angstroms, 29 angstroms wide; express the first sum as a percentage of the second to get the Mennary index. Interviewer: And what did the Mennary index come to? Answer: 104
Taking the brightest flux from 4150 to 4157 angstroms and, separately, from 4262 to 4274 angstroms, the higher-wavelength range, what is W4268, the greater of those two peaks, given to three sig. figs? 11.0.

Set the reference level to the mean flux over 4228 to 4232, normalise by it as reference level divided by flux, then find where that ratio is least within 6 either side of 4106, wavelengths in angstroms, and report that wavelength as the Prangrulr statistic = 4102.5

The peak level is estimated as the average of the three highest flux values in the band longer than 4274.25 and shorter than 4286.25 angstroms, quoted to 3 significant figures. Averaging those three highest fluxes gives 10.4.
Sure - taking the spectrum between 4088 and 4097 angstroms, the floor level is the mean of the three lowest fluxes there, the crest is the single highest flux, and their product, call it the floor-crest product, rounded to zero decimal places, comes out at 91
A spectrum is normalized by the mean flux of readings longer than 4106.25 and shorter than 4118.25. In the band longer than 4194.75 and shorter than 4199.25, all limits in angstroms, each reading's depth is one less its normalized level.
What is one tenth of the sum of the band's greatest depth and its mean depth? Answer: -0.010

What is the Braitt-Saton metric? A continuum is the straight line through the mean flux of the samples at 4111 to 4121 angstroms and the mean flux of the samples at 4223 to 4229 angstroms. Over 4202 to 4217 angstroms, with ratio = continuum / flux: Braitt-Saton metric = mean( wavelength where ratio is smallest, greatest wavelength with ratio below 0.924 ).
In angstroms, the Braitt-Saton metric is 4216.5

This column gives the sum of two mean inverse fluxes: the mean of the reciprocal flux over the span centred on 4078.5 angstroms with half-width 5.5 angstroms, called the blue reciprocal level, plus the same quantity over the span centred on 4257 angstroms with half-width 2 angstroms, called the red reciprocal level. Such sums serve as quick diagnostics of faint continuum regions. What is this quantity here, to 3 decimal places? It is 0.200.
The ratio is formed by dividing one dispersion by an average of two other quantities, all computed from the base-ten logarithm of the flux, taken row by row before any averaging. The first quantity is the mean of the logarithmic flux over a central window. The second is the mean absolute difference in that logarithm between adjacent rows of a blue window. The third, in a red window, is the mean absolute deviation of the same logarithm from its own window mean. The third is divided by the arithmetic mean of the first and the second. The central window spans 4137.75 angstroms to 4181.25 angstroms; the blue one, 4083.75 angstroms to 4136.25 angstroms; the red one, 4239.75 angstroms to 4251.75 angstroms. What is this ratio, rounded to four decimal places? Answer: 0.0101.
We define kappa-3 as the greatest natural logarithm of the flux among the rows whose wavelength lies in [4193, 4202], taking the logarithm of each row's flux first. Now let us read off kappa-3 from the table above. 2.34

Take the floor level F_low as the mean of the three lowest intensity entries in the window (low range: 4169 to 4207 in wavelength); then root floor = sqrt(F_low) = 3.07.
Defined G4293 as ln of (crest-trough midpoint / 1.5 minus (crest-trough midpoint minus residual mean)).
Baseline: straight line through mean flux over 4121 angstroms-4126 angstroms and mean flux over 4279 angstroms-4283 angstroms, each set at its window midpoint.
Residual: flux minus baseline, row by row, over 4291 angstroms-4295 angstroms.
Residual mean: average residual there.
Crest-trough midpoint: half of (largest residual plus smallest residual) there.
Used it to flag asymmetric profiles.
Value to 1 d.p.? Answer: -2.2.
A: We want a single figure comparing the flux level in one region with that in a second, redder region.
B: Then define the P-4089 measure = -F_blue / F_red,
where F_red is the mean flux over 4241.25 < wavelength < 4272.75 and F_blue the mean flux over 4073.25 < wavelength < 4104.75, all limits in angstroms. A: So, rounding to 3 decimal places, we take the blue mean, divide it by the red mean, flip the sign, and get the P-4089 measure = -0.934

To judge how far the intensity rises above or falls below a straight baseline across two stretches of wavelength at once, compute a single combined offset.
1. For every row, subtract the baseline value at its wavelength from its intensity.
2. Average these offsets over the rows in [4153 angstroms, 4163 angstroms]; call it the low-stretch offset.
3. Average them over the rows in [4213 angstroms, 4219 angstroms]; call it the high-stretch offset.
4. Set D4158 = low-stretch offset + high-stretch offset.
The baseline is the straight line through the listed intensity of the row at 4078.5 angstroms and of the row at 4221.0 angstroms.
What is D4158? -1.0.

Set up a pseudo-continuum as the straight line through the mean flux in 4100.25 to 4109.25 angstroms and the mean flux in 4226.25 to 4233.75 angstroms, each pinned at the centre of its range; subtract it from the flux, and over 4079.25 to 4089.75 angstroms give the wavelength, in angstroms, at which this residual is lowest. 4089.0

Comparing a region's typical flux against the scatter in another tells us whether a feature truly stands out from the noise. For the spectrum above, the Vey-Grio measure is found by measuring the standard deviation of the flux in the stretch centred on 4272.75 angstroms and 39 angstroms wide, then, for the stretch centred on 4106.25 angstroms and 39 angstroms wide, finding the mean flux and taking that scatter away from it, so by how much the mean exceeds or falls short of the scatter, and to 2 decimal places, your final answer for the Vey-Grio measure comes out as 9.24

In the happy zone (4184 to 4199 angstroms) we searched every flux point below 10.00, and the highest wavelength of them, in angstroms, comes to 4198.5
